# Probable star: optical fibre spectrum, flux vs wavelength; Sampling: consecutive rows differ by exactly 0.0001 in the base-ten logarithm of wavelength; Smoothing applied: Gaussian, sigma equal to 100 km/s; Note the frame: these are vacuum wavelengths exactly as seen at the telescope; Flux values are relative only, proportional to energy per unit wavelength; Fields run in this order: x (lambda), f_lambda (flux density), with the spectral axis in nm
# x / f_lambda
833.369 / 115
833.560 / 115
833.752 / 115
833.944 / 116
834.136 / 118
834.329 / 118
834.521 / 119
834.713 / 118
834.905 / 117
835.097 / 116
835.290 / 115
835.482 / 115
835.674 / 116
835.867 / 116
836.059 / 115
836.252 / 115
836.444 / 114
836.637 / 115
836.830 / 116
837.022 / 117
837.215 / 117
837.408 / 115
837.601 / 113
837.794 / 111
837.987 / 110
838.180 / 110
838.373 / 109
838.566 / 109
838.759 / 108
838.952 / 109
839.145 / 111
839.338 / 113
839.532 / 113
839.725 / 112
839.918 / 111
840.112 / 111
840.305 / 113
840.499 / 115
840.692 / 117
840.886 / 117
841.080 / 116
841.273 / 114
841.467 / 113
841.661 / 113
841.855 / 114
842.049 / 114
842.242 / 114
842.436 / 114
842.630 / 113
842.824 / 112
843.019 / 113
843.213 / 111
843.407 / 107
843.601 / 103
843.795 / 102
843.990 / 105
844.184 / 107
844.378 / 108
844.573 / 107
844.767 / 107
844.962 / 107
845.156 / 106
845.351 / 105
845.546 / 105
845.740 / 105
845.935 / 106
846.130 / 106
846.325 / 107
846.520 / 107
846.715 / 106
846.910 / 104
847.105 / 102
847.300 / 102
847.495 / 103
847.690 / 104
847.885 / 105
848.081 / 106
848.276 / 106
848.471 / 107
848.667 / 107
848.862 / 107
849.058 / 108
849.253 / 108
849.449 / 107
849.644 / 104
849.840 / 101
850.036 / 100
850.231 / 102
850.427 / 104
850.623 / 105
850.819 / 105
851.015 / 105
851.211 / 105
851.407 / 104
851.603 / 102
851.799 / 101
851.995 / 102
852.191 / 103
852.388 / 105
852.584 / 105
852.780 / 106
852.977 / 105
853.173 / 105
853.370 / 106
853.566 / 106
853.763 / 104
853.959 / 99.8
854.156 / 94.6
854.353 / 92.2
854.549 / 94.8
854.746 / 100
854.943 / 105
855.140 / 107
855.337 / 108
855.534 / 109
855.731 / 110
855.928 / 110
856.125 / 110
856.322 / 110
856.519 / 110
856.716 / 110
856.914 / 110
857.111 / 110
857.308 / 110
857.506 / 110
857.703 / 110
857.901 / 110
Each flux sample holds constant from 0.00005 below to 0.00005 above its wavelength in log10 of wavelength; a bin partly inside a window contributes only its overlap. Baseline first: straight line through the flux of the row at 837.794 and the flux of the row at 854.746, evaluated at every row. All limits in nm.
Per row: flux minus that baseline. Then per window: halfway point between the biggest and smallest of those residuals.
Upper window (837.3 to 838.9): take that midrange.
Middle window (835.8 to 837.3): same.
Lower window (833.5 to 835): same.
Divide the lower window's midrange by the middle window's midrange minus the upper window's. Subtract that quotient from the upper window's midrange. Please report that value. 0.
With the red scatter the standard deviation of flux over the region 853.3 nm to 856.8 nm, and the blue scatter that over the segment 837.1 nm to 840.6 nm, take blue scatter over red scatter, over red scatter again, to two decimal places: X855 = 0.07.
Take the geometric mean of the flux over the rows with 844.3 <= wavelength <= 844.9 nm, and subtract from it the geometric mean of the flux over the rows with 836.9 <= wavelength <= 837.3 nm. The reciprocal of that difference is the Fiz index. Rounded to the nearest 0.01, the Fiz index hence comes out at -0.10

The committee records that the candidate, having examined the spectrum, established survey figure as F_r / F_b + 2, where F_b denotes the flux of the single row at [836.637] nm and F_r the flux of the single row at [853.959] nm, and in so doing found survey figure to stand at 2.87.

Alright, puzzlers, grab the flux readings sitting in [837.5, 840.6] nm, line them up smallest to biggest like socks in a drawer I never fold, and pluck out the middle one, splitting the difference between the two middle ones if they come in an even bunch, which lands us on 111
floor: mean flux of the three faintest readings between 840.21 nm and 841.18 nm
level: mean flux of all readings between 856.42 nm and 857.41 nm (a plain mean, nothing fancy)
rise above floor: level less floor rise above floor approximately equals -4.7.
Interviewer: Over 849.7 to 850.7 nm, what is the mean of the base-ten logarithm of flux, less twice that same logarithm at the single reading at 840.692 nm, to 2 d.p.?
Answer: -2.13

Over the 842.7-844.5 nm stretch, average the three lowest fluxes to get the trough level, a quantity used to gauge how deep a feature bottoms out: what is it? 103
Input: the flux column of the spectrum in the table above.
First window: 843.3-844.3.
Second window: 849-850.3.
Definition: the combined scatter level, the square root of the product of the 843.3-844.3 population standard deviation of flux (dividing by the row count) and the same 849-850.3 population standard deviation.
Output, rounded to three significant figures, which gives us 2.53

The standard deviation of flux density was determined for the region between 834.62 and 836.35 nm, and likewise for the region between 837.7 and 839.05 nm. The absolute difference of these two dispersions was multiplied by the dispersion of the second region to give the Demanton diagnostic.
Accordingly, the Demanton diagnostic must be 0.08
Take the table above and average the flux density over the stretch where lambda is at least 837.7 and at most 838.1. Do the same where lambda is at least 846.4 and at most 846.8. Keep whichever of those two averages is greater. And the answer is 110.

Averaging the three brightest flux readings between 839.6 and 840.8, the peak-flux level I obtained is 115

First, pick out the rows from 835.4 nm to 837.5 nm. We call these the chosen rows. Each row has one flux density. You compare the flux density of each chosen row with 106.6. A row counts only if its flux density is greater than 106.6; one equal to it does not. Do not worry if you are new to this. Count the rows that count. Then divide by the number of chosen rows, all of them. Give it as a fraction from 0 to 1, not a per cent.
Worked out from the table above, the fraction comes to 1.0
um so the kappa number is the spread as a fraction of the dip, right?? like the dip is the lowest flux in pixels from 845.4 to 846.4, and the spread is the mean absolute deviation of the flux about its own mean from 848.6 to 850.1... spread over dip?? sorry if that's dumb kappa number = 0.026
